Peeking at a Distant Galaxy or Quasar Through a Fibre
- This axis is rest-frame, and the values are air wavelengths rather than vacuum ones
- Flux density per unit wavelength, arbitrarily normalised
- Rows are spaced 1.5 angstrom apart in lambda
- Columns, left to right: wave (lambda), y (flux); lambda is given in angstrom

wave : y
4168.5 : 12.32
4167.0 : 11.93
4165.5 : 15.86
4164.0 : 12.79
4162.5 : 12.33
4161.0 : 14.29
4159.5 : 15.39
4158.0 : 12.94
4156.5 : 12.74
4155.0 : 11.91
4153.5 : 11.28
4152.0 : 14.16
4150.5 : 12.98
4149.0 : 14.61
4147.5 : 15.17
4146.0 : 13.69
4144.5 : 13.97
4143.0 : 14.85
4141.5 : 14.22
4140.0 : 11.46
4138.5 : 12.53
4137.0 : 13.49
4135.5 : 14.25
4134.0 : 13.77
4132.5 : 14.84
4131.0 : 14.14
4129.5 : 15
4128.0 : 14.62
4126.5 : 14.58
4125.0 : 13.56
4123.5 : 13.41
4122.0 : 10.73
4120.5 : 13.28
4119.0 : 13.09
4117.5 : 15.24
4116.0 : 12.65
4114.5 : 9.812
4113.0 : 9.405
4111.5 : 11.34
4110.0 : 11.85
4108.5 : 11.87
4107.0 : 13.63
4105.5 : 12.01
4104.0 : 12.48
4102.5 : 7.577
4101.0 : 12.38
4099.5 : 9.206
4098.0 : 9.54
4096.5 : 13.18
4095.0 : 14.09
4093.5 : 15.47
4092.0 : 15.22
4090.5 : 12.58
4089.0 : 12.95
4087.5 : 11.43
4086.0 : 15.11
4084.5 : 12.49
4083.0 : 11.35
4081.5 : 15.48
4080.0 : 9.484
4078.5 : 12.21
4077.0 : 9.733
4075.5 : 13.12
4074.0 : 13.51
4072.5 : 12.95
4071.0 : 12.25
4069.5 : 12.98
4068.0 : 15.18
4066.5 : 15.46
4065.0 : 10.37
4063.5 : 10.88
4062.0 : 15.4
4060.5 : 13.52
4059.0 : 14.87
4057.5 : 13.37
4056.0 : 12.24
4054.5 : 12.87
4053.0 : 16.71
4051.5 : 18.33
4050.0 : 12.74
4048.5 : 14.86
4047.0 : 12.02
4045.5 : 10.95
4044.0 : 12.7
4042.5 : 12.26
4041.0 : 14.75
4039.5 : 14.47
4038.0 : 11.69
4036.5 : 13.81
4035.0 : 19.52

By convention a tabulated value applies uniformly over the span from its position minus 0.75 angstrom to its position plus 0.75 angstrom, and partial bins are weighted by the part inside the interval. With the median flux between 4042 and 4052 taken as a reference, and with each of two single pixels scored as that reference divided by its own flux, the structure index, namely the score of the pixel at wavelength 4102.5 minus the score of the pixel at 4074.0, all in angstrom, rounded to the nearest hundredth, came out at 0.74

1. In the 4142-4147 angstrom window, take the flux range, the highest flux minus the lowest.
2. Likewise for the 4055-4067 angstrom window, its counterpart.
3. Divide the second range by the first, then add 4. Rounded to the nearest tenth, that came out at 8.4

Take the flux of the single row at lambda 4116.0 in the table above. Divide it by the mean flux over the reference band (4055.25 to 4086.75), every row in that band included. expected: 0.98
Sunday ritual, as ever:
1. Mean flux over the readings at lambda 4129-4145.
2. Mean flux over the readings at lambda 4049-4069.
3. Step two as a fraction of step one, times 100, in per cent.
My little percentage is 101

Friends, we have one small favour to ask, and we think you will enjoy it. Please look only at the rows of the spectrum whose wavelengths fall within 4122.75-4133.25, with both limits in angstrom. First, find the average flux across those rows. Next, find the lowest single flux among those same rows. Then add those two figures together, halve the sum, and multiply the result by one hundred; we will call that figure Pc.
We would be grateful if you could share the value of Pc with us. 1386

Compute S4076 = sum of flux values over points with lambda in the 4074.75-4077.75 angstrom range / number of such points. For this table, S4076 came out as 11.4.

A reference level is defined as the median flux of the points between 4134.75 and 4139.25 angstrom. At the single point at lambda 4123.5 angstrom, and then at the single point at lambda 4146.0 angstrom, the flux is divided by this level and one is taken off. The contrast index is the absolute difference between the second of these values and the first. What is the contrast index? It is 0.02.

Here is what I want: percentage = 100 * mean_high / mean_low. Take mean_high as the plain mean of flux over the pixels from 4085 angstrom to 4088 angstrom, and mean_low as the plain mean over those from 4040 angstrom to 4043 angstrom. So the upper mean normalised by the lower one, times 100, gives 98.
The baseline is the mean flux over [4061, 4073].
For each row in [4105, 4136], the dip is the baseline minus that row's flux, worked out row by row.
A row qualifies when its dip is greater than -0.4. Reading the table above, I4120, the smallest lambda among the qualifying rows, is 4105.5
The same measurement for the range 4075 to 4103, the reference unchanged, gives 4075.5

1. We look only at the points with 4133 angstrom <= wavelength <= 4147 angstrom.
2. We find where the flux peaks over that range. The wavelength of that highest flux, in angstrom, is 4143.0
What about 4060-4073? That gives 4066.5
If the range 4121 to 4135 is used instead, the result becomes 4129.5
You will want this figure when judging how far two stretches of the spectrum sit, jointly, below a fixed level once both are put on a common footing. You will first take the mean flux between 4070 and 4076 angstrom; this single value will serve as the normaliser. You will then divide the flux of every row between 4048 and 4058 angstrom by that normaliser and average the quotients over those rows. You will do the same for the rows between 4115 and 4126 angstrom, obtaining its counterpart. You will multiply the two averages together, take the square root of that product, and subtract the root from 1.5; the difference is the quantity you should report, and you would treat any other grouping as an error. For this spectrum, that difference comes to 0.44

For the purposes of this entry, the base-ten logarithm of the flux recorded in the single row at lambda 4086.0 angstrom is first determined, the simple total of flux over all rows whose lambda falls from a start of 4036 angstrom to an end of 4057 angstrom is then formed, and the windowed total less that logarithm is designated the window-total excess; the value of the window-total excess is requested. 189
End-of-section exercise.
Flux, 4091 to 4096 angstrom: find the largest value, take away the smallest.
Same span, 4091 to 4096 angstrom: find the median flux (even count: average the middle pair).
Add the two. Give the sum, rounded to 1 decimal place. 16.6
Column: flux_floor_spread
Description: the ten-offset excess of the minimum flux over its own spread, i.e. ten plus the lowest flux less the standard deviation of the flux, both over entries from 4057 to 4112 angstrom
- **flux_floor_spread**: 15.6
